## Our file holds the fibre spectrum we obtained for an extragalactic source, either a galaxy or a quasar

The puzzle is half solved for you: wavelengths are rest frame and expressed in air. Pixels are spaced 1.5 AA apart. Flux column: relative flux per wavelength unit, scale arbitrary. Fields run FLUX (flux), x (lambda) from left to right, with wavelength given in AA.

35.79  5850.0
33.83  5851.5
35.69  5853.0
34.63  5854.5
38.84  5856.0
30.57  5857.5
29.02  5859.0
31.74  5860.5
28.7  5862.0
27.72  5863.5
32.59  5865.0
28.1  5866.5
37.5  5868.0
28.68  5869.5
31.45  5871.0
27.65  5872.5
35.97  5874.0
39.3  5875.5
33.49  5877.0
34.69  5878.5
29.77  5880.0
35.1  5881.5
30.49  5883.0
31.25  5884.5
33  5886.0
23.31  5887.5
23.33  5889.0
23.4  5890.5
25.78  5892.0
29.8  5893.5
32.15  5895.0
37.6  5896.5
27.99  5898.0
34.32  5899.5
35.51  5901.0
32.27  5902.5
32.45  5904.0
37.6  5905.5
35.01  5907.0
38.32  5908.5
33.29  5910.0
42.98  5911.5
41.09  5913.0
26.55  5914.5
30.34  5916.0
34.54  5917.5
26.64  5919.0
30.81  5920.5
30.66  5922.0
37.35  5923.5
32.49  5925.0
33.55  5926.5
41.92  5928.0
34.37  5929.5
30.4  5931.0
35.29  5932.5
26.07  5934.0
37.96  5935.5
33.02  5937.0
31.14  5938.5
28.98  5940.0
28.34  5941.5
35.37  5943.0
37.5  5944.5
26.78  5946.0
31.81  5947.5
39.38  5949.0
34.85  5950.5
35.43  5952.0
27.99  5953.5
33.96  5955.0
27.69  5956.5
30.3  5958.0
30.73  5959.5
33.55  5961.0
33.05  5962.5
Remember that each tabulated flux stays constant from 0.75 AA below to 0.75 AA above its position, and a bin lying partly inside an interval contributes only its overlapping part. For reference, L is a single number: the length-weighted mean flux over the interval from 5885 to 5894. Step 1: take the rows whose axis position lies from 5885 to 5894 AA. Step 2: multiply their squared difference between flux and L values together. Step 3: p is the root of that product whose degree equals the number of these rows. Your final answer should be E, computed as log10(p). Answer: 0.89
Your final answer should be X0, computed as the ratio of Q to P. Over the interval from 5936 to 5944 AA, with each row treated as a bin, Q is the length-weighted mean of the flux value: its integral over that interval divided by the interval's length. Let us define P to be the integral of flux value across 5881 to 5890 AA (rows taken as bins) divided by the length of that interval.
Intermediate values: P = 29.1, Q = 31.8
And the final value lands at 1.09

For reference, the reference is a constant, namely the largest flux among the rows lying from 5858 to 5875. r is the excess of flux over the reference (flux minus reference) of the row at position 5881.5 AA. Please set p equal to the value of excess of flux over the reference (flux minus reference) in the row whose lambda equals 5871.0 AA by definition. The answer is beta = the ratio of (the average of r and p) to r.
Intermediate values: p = -6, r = -2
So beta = 1.8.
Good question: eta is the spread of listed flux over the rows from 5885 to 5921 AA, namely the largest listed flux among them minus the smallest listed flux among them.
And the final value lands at 19.7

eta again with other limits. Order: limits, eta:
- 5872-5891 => 16.0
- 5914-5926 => 10.8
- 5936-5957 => 12.6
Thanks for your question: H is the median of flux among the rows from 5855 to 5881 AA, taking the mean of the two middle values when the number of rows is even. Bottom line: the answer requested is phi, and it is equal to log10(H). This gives 1.50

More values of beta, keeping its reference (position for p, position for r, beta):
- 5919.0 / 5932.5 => 3.0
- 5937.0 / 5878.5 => 1.3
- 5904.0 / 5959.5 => 0.9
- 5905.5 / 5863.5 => 0.5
